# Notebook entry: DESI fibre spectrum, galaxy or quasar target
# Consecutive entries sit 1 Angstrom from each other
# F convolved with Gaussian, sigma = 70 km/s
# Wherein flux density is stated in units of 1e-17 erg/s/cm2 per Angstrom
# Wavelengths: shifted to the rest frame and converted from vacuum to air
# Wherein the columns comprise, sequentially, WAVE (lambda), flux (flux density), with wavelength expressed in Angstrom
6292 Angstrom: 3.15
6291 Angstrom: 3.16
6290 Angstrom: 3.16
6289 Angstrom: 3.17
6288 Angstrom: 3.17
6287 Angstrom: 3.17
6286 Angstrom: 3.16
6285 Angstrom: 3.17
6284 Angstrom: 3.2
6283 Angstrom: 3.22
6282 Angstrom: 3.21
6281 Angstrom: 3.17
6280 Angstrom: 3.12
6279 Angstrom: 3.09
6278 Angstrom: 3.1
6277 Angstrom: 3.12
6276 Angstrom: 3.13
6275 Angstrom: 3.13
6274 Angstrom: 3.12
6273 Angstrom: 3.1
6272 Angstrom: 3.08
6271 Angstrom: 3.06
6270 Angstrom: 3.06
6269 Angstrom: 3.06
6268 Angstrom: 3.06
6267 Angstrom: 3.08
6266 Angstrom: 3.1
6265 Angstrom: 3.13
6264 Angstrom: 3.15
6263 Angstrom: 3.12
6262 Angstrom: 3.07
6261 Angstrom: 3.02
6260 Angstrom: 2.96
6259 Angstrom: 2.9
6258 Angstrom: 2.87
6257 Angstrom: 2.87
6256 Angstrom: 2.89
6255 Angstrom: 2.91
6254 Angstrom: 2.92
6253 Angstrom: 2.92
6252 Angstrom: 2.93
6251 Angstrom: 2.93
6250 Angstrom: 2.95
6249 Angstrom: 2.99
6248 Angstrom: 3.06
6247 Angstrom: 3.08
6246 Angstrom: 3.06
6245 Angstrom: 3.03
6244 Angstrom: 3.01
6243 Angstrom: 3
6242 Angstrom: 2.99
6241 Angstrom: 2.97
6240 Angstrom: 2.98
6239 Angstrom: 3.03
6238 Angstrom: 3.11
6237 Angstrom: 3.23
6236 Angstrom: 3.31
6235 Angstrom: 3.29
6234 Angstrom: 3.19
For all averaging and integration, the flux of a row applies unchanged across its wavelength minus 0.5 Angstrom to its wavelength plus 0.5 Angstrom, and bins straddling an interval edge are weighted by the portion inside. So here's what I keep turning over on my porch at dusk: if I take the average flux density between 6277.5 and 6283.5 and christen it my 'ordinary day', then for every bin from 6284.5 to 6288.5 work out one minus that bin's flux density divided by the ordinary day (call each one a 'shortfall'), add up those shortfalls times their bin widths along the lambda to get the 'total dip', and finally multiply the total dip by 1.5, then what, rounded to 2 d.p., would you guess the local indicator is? -0.03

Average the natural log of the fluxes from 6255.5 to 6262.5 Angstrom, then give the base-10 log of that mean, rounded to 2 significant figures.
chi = 0.033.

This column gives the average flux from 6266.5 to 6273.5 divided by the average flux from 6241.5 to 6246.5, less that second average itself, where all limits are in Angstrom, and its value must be -2.00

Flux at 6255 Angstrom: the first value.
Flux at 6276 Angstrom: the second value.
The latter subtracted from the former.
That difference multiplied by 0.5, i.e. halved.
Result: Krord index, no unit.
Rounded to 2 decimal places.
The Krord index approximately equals -0.11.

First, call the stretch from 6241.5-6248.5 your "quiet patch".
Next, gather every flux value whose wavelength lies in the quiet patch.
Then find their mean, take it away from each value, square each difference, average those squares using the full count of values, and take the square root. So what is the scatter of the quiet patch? 0.032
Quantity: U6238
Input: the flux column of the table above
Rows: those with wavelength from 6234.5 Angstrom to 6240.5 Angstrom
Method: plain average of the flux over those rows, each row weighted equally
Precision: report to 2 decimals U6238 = 3.16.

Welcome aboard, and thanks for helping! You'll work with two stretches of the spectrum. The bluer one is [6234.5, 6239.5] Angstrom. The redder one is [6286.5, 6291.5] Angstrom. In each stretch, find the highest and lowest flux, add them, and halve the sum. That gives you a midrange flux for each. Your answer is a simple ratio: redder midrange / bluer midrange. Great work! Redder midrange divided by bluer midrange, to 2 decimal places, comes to 1.00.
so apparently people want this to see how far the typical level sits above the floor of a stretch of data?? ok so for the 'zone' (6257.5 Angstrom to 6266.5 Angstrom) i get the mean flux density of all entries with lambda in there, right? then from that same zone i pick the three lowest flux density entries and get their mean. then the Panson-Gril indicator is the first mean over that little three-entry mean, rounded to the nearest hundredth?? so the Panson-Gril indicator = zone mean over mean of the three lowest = 1.04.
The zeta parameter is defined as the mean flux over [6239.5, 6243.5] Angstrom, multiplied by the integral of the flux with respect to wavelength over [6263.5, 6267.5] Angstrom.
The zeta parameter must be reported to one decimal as 37.2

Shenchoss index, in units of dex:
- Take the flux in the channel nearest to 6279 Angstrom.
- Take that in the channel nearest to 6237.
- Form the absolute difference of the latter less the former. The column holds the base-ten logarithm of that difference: -0.85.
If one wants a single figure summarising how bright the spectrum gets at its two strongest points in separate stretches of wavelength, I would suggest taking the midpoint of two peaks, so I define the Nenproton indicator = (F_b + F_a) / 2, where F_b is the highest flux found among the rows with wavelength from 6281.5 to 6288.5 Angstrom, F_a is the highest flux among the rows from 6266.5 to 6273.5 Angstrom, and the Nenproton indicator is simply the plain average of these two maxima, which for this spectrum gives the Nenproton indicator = 3.160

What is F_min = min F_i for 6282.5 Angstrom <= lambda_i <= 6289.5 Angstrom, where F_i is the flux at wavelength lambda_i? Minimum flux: 3.16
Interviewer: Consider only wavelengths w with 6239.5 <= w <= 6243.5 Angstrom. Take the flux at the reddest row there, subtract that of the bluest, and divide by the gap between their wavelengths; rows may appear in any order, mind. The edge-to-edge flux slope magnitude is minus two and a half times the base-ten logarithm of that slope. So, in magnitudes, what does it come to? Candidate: 5.4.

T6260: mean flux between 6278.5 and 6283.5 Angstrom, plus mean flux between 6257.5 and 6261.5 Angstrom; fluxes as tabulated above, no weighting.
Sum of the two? 6.10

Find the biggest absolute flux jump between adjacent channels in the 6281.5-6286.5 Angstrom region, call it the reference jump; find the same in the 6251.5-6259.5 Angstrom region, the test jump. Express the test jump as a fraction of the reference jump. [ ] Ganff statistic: 1.0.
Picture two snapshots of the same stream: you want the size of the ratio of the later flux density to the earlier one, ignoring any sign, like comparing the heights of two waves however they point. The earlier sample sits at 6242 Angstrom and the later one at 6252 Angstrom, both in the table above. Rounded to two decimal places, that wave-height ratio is 0.98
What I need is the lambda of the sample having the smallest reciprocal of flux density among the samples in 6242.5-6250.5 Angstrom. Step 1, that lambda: 6247 Angstrom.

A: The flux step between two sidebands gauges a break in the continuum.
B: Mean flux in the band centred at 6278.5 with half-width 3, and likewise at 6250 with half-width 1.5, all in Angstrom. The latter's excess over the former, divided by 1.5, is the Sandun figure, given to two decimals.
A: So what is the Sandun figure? -0.11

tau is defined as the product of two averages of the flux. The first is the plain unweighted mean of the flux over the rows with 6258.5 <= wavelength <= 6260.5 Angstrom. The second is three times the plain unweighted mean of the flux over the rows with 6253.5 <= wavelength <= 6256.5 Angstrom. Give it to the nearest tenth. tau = 25.5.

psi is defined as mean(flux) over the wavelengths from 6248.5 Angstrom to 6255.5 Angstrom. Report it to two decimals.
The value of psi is 2.94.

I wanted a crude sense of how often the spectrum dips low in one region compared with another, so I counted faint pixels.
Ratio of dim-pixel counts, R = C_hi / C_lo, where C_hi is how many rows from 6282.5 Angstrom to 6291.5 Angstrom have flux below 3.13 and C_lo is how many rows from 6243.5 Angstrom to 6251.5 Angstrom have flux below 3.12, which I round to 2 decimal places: 0.00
